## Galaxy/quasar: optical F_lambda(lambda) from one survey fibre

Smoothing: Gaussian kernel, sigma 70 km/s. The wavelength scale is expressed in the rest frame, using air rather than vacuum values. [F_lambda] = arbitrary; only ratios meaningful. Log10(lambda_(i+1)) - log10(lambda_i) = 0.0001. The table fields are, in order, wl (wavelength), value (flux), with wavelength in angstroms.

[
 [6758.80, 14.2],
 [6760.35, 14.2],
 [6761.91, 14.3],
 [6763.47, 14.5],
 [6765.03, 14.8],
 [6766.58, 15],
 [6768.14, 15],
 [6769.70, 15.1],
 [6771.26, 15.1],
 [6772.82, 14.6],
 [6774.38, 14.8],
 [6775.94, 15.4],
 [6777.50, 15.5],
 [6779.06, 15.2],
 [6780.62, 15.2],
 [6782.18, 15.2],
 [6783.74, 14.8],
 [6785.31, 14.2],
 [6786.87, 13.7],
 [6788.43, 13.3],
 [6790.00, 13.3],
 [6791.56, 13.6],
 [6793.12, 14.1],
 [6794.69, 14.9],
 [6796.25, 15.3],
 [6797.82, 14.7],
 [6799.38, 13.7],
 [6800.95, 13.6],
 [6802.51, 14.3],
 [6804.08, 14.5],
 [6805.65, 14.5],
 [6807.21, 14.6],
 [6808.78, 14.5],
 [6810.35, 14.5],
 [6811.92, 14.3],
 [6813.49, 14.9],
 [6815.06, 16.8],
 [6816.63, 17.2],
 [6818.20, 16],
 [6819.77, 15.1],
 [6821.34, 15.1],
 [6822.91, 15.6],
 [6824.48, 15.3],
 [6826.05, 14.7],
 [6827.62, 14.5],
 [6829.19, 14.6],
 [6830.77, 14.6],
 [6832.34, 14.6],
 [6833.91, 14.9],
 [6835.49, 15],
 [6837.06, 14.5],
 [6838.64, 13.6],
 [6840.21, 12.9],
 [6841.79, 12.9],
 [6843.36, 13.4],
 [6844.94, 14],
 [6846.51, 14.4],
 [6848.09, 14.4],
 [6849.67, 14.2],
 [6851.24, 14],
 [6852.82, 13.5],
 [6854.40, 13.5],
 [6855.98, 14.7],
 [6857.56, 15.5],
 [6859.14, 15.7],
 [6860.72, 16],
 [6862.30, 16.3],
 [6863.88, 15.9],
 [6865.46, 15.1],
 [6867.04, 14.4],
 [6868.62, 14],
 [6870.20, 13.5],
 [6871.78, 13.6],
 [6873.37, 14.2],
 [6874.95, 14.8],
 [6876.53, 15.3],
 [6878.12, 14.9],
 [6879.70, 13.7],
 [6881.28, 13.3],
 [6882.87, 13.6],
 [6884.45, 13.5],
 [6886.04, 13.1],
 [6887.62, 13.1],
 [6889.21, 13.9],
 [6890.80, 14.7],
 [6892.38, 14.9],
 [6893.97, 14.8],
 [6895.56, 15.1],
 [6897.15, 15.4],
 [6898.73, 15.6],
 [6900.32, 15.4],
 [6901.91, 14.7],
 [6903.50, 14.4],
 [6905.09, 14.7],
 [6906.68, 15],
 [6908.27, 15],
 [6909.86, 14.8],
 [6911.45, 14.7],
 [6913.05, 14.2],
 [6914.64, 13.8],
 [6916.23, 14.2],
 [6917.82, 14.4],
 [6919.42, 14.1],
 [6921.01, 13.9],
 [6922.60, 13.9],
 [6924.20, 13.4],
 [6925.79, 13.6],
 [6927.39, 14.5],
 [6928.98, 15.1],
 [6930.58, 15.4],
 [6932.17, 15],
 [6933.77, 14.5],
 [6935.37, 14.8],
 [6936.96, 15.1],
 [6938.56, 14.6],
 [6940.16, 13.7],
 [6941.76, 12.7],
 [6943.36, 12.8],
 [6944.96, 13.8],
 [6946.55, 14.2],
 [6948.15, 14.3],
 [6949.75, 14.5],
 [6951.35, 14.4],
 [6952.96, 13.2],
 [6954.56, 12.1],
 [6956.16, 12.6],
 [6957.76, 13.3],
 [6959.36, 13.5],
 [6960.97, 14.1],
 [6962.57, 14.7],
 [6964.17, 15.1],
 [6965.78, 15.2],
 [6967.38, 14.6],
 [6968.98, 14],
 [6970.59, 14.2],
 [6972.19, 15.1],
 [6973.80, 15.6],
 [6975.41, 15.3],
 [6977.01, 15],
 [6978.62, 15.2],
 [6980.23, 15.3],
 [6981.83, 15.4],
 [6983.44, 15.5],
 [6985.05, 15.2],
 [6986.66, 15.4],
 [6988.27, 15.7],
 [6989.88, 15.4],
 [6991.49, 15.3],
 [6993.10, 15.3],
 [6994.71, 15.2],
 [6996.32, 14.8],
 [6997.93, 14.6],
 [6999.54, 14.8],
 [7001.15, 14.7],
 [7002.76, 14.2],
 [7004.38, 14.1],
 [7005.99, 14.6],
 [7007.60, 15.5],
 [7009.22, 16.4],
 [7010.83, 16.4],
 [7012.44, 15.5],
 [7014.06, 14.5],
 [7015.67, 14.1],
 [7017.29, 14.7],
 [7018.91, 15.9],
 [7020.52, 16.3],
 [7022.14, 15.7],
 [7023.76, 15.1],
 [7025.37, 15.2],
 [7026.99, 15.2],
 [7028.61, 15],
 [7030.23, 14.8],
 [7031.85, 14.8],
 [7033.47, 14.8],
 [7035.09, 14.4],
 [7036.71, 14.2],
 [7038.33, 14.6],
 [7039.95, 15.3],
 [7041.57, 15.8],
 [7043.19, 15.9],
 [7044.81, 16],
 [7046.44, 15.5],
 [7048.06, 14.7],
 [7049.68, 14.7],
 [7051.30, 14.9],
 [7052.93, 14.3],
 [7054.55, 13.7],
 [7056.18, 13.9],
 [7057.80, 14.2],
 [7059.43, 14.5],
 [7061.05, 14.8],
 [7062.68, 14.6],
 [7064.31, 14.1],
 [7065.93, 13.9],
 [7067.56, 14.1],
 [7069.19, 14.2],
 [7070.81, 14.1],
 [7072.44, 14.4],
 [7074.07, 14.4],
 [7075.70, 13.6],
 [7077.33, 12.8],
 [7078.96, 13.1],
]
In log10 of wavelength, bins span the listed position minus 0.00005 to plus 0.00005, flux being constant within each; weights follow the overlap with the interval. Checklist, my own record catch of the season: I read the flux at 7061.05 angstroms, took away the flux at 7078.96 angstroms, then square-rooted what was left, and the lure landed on 1.30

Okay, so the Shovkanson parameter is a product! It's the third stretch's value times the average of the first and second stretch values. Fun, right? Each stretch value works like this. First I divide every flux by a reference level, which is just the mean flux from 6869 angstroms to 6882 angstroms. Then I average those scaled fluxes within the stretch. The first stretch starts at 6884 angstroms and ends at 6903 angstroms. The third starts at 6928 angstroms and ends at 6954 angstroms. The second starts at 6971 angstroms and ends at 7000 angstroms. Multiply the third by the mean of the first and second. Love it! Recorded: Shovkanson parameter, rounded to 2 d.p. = 1.06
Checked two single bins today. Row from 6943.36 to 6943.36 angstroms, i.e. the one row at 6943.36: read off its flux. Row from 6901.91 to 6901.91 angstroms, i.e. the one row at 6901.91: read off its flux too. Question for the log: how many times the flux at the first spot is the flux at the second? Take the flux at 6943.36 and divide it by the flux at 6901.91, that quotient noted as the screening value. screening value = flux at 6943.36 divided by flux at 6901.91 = 0.87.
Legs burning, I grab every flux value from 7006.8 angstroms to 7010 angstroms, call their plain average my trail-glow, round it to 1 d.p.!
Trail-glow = 15.9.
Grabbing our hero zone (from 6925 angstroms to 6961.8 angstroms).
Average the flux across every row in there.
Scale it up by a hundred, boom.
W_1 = 1399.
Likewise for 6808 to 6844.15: 1476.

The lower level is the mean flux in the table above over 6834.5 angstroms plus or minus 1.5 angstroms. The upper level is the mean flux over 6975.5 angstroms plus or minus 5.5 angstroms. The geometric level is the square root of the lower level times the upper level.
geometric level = 15.0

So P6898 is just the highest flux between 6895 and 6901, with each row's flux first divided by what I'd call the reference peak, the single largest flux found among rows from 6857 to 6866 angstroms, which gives 0.96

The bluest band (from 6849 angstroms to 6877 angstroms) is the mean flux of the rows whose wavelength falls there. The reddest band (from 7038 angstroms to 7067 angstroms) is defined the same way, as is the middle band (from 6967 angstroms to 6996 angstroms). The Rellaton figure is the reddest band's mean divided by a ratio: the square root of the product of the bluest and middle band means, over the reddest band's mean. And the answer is 14.6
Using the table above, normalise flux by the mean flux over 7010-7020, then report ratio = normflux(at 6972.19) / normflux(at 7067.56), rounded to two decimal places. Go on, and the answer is 1.07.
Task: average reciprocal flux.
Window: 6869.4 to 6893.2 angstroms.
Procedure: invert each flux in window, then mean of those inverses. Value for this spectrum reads 0.0716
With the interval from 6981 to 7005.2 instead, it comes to 0.0666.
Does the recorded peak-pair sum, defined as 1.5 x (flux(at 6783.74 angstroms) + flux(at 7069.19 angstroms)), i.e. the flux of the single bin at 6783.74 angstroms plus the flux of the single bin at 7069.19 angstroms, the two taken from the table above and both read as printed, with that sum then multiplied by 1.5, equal 43.5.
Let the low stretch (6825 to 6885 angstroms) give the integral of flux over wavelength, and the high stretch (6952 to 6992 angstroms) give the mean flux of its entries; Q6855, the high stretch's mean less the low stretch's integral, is -848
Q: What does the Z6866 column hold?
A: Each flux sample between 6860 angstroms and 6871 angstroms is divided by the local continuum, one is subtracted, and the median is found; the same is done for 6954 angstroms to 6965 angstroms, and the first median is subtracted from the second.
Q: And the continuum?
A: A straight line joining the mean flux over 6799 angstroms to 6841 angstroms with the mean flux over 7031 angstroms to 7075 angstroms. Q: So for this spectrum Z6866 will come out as -0.105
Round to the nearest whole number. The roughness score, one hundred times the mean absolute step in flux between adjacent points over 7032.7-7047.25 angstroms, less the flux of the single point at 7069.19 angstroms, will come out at 22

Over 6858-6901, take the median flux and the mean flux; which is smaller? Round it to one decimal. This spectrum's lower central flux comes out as 14.6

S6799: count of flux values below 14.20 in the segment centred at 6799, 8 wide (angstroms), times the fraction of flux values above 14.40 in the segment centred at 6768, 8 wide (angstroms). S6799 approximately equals 2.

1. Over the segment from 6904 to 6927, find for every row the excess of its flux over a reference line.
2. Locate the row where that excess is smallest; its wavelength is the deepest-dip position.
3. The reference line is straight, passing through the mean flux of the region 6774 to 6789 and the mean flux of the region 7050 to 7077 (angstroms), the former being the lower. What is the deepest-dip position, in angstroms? 6924.20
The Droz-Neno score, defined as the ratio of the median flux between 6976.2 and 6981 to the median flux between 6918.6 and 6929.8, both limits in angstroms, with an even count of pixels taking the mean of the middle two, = 1.09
